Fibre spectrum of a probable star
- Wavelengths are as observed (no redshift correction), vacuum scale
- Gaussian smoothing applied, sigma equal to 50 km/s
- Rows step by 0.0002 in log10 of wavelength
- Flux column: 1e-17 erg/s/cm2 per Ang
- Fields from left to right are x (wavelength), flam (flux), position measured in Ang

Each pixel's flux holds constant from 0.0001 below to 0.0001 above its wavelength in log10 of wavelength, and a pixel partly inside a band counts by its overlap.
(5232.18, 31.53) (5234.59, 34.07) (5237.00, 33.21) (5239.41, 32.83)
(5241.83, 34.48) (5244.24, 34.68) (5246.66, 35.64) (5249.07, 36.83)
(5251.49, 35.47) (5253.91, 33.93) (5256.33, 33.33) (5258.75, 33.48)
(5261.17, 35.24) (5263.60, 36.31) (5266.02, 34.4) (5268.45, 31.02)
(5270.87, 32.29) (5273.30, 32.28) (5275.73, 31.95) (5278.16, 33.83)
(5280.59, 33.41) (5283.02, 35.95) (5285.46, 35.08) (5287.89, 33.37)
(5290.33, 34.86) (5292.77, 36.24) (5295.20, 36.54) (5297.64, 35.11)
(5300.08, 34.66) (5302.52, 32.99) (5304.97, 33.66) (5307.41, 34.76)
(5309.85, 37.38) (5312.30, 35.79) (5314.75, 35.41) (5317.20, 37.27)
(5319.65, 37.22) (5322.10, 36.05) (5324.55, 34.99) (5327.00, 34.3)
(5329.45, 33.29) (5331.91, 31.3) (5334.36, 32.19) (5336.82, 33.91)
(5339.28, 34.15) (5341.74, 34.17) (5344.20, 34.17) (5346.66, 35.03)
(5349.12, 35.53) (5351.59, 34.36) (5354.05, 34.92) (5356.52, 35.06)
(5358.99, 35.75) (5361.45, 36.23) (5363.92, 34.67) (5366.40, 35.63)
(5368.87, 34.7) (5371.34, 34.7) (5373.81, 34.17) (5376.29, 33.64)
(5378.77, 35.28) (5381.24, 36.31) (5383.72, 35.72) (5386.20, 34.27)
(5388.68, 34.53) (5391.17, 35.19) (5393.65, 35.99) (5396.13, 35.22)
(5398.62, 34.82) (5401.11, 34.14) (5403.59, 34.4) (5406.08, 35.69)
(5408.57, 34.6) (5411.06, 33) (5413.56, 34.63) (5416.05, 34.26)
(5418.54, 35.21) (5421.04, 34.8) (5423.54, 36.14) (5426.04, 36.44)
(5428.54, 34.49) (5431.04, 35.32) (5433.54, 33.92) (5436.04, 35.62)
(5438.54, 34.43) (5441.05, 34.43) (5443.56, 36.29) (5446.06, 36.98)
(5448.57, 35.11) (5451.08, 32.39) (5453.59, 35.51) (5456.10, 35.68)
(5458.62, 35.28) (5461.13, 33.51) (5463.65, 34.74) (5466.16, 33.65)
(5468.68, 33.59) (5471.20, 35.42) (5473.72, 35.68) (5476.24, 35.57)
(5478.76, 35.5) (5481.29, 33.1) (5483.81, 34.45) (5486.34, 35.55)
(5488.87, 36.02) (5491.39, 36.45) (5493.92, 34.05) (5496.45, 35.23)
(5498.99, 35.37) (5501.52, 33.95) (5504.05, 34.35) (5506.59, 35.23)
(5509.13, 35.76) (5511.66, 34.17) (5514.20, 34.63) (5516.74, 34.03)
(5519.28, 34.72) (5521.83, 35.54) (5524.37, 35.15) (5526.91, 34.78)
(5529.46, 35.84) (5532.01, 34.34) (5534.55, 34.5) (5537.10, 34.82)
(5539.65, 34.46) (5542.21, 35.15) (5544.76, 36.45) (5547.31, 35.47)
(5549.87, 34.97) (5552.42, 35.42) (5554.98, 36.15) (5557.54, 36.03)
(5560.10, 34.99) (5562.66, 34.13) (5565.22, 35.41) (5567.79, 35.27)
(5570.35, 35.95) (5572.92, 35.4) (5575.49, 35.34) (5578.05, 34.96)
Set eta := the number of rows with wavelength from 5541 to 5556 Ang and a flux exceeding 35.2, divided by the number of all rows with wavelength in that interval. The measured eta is 0.67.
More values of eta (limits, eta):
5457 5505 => 0.53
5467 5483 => 0.67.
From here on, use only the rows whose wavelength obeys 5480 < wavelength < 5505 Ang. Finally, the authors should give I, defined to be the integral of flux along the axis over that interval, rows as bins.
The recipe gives 871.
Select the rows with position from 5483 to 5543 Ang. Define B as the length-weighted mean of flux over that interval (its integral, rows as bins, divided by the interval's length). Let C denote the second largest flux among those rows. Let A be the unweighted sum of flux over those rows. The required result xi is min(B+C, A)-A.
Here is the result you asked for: -768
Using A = 839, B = 34.9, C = 36.02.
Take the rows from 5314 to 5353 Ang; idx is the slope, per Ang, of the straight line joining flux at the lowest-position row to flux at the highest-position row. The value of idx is -0.029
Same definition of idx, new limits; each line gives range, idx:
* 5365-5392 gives -0.018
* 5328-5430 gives 0.012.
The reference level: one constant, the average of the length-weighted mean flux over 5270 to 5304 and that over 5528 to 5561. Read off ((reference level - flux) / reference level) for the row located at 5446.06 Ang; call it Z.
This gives -0.06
